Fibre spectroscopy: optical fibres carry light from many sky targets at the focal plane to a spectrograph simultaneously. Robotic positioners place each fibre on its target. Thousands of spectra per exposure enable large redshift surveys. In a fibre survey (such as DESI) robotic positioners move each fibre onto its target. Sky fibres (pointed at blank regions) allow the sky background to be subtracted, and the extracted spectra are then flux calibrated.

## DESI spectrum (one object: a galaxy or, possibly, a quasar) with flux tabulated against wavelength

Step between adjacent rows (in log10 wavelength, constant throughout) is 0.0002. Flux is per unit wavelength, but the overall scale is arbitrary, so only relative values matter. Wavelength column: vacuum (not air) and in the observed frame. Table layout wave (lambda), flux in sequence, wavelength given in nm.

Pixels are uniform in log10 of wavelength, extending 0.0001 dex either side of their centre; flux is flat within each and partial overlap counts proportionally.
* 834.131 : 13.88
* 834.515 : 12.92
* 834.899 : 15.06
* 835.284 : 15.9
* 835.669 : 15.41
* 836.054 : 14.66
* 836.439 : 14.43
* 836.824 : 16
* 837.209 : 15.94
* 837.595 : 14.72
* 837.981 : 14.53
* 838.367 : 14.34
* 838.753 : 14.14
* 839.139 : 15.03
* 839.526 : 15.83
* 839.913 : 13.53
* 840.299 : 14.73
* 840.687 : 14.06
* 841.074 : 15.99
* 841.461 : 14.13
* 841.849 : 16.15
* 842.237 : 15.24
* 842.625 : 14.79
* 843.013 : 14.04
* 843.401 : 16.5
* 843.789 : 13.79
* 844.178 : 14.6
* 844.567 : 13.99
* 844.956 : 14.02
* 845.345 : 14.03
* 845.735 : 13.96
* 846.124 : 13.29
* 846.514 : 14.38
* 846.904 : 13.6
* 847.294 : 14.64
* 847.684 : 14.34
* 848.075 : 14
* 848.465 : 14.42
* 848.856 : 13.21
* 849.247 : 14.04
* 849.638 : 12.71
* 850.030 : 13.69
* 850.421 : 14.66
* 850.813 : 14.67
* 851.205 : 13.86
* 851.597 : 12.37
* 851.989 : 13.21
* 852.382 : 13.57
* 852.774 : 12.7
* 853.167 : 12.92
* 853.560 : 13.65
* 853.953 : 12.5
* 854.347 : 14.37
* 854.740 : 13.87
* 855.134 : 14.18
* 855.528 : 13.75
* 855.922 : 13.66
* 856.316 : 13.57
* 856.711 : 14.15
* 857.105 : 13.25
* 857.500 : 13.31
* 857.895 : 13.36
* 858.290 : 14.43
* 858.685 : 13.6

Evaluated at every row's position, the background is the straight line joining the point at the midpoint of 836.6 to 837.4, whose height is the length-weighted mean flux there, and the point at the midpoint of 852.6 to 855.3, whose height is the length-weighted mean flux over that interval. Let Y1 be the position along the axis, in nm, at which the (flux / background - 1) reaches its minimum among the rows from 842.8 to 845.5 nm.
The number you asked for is 843.789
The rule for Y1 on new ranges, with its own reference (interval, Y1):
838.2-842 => 839.913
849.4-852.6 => 851.597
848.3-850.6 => 849.638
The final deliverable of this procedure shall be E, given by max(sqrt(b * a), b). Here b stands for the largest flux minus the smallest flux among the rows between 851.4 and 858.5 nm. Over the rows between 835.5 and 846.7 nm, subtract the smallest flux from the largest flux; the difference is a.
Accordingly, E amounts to 2.6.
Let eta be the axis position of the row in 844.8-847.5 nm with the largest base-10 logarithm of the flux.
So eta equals 847.294 nm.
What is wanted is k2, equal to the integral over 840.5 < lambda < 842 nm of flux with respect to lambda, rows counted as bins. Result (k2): 22.6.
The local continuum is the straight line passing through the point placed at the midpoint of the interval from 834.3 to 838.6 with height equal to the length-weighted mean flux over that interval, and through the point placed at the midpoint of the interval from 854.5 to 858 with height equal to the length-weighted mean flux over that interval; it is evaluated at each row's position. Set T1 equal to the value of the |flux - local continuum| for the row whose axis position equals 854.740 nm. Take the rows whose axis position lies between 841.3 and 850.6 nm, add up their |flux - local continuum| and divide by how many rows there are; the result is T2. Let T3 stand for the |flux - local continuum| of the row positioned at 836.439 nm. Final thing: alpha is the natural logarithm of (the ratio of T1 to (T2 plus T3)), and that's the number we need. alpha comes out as -2.5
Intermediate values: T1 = 0.08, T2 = 0.6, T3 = 0.46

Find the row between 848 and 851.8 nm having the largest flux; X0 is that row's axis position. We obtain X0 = 850.813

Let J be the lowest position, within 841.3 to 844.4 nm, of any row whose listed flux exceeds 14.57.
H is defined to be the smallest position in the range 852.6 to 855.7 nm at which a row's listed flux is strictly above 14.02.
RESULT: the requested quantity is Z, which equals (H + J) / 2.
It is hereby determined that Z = 848.10 nm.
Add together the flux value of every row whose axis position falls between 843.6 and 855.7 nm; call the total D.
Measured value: 427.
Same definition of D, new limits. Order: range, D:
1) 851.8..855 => 107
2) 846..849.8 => 139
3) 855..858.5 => 124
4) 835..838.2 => 122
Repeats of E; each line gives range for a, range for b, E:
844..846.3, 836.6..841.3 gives 2.5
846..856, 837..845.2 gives 3.0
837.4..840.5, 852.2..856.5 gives 2.1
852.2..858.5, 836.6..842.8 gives 2.6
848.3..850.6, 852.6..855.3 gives 1.9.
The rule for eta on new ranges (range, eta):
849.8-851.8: 850.813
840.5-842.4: 841.849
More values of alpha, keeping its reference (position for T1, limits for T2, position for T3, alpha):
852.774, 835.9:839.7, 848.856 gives -0.2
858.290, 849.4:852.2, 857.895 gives -0.2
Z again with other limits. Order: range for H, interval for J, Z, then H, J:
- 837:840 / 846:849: 842.25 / 837.209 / 847.294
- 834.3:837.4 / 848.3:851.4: 842.66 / 834.899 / 850.421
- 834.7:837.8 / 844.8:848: 841.10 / 834.899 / 847.294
